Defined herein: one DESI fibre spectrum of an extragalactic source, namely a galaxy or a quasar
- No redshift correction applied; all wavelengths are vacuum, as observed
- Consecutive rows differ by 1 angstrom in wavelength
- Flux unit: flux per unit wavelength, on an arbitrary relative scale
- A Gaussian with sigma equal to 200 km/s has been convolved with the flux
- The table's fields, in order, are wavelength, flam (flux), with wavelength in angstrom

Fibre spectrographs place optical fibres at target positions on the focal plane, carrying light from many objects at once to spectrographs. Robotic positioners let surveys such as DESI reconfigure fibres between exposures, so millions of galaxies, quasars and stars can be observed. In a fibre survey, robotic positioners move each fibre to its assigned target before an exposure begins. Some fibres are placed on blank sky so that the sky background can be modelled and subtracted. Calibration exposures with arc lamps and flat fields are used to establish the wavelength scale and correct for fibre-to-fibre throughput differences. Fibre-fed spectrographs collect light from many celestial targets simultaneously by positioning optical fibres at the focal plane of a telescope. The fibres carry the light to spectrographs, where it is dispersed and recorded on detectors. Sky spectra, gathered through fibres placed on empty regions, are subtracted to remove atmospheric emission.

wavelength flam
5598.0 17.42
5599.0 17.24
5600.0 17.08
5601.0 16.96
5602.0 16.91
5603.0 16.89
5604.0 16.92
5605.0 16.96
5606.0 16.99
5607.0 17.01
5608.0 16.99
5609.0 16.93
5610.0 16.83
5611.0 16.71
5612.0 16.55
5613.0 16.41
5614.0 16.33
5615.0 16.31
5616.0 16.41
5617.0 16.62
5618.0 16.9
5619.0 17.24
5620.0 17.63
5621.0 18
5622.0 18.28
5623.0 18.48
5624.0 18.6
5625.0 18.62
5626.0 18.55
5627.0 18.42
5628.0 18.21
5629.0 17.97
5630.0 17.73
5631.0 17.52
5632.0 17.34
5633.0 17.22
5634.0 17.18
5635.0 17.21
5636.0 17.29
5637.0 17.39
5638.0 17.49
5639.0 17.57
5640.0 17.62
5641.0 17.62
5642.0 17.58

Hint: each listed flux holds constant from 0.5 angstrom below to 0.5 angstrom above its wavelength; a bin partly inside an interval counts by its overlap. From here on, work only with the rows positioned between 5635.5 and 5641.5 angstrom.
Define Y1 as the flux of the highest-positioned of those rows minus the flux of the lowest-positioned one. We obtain 0.33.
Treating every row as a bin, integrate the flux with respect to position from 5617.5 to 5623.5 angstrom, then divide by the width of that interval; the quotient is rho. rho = 17.8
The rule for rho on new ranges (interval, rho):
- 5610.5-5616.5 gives 16.5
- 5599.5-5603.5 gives 17.0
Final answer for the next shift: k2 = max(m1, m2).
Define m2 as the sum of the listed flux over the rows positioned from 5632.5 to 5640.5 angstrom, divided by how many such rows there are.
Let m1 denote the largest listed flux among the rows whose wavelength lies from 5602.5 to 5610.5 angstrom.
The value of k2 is 17.4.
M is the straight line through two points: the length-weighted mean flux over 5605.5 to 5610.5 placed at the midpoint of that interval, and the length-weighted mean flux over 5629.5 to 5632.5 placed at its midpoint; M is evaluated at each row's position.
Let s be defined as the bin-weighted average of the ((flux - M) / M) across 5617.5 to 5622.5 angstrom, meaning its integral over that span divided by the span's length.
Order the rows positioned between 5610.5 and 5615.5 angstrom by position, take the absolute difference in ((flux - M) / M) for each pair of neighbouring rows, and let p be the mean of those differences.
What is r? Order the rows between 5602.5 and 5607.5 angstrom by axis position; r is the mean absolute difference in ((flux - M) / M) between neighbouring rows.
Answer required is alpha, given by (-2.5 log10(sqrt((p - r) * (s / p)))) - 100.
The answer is -97.9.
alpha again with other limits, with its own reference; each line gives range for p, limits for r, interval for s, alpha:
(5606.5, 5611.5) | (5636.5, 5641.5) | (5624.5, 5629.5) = -98.1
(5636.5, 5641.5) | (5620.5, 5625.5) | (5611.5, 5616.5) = -98.6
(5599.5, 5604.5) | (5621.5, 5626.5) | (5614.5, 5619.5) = -97.4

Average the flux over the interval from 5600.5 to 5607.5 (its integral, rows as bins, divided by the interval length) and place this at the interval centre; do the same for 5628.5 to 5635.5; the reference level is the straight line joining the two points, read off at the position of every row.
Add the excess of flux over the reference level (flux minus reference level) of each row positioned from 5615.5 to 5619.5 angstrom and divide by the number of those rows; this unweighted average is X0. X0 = -0.4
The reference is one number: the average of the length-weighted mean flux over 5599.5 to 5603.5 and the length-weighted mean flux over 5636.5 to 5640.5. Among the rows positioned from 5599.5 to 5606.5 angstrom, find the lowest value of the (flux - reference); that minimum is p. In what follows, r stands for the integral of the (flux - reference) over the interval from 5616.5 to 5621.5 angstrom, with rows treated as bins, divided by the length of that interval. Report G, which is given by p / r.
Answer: -8.9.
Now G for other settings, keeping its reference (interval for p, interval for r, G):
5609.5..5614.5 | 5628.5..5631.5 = -1.8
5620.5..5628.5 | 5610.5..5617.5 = -1.0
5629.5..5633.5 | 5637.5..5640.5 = -0.1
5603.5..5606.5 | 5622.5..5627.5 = -0.2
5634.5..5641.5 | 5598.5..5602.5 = 0.2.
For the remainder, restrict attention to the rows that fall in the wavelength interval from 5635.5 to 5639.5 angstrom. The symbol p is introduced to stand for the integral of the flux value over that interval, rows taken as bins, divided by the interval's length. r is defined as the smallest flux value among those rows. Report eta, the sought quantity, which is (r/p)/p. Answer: 0.0569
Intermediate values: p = 17.4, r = 17.29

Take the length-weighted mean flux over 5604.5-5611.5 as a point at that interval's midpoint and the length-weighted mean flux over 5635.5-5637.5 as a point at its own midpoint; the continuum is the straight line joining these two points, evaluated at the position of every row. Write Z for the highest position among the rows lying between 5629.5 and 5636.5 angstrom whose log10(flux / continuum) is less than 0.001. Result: 5636.0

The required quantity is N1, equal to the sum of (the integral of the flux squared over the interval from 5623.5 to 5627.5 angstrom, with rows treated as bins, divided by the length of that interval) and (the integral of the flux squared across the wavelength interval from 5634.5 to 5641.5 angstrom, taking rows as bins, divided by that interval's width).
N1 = 649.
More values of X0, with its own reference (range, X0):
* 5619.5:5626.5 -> 1.0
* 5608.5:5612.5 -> -0.3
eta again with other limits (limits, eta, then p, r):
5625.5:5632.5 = 0.0537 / 18.0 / 17.34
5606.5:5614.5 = 0.0584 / 16.7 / 16.33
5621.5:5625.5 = 0.0534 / 18.5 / 18.28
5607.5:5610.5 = 0.0588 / 16.9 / 16.83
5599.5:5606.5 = 0.0587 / 17.0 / 16.89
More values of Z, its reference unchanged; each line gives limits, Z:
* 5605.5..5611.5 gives 5611.0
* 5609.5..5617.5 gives 5617.0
